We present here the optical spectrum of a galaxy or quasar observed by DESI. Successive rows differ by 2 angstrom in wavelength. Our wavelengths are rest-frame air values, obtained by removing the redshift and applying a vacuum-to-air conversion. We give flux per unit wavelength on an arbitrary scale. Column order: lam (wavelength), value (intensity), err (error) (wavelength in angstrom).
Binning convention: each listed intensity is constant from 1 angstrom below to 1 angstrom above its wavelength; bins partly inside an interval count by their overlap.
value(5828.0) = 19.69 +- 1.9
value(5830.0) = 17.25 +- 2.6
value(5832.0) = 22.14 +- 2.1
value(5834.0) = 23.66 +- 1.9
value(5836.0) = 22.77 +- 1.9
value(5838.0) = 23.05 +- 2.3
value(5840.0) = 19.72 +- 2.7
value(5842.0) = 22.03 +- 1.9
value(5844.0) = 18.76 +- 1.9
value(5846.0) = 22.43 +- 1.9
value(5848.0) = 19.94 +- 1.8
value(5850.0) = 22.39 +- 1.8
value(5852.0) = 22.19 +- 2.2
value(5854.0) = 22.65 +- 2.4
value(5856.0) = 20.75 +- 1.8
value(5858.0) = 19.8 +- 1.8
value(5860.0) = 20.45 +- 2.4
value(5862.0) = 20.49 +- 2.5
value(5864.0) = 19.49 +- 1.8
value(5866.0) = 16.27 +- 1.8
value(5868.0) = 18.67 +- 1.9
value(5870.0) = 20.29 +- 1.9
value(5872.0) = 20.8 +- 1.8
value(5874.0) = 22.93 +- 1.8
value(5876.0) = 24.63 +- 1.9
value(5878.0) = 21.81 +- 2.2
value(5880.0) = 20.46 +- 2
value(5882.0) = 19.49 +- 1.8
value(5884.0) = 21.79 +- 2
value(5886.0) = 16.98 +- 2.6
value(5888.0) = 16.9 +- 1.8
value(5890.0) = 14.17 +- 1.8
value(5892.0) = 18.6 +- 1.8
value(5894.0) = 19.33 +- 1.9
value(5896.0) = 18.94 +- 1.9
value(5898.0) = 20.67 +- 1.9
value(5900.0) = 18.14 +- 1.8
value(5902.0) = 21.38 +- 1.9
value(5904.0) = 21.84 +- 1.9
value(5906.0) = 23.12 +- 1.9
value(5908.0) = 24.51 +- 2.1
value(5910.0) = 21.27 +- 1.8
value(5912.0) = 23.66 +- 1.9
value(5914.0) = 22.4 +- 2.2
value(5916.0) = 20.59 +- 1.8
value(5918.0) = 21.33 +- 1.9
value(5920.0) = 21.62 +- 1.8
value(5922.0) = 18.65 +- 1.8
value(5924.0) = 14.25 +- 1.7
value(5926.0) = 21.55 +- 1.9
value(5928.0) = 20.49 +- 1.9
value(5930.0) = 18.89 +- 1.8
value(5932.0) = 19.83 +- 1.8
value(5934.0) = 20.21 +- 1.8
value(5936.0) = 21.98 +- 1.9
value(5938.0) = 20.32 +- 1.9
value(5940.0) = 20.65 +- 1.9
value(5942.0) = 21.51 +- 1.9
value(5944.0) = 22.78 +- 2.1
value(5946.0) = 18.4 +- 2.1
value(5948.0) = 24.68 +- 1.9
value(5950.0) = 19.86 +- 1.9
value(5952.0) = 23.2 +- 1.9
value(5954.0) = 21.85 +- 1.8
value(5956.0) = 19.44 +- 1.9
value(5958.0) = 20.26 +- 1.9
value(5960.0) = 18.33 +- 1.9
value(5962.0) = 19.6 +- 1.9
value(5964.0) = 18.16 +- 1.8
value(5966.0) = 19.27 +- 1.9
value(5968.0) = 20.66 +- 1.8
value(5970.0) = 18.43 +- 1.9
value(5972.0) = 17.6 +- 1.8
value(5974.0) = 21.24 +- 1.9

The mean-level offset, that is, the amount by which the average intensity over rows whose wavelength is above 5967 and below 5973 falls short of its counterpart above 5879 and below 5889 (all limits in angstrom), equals 0.2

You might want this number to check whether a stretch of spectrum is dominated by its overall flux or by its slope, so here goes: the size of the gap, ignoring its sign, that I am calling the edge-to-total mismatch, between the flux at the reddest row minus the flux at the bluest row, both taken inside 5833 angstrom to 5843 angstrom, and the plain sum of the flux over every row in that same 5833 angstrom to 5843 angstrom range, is 113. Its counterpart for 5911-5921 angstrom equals 112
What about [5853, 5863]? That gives 106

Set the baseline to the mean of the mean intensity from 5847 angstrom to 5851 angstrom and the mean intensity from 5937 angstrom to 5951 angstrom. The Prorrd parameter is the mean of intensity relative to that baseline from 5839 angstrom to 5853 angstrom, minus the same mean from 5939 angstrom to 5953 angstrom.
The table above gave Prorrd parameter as -0.5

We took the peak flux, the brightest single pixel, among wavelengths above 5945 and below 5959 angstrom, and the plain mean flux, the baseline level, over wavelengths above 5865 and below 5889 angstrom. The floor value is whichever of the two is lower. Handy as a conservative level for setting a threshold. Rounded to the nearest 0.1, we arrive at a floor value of 20.1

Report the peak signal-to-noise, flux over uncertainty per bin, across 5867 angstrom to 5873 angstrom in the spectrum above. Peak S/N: 11.6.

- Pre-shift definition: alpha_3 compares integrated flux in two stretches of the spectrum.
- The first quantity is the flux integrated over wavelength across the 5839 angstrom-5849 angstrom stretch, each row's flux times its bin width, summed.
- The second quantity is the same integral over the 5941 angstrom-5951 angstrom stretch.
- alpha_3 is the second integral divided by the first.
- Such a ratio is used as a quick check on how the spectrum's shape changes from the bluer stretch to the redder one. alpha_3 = 1.04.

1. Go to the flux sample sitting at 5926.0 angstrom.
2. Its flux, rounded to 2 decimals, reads 21.55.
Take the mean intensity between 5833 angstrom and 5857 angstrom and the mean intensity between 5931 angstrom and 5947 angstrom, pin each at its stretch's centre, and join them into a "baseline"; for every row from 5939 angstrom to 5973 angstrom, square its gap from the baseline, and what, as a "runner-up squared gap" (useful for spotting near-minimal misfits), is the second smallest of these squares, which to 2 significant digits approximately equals 0.063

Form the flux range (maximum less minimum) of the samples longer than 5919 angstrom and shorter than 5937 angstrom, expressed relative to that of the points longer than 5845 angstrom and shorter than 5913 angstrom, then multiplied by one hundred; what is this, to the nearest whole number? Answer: 74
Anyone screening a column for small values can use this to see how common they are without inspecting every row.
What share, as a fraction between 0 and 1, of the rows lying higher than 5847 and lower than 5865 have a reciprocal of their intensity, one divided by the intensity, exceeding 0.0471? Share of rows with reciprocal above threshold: 0.67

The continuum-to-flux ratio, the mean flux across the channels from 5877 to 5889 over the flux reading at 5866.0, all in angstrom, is 1.2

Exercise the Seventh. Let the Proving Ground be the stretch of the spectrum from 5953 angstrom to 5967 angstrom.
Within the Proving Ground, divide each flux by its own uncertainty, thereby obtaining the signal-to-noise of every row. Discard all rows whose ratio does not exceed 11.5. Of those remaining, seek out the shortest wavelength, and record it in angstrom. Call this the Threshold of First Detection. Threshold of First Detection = 5954.0 angstrom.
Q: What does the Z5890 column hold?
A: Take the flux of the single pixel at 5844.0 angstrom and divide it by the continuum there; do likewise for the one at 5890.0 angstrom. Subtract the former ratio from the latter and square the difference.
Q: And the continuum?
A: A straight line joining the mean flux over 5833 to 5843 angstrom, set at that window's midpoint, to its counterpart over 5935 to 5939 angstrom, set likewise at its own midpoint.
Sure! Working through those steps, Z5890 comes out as 0.037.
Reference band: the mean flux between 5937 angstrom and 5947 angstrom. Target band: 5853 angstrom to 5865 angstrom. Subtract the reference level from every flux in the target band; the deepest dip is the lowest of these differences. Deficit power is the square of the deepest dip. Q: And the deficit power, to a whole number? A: 2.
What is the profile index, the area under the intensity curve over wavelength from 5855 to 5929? 1497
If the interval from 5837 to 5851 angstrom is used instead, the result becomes 297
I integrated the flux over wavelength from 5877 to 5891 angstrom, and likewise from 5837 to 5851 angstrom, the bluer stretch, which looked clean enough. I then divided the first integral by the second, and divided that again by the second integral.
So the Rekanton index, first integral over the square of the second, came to 0.0030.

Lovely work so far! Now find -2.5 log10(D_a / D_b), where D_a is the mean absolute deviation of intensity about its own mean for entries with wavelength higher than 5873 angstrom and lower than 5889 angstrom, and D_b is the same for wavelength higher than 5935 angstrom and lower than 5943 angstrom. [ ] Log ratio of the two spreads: -1.3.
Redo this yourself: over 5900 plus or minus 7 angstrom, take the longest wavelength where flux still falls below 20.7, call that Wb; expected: 5900.0 angstrom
